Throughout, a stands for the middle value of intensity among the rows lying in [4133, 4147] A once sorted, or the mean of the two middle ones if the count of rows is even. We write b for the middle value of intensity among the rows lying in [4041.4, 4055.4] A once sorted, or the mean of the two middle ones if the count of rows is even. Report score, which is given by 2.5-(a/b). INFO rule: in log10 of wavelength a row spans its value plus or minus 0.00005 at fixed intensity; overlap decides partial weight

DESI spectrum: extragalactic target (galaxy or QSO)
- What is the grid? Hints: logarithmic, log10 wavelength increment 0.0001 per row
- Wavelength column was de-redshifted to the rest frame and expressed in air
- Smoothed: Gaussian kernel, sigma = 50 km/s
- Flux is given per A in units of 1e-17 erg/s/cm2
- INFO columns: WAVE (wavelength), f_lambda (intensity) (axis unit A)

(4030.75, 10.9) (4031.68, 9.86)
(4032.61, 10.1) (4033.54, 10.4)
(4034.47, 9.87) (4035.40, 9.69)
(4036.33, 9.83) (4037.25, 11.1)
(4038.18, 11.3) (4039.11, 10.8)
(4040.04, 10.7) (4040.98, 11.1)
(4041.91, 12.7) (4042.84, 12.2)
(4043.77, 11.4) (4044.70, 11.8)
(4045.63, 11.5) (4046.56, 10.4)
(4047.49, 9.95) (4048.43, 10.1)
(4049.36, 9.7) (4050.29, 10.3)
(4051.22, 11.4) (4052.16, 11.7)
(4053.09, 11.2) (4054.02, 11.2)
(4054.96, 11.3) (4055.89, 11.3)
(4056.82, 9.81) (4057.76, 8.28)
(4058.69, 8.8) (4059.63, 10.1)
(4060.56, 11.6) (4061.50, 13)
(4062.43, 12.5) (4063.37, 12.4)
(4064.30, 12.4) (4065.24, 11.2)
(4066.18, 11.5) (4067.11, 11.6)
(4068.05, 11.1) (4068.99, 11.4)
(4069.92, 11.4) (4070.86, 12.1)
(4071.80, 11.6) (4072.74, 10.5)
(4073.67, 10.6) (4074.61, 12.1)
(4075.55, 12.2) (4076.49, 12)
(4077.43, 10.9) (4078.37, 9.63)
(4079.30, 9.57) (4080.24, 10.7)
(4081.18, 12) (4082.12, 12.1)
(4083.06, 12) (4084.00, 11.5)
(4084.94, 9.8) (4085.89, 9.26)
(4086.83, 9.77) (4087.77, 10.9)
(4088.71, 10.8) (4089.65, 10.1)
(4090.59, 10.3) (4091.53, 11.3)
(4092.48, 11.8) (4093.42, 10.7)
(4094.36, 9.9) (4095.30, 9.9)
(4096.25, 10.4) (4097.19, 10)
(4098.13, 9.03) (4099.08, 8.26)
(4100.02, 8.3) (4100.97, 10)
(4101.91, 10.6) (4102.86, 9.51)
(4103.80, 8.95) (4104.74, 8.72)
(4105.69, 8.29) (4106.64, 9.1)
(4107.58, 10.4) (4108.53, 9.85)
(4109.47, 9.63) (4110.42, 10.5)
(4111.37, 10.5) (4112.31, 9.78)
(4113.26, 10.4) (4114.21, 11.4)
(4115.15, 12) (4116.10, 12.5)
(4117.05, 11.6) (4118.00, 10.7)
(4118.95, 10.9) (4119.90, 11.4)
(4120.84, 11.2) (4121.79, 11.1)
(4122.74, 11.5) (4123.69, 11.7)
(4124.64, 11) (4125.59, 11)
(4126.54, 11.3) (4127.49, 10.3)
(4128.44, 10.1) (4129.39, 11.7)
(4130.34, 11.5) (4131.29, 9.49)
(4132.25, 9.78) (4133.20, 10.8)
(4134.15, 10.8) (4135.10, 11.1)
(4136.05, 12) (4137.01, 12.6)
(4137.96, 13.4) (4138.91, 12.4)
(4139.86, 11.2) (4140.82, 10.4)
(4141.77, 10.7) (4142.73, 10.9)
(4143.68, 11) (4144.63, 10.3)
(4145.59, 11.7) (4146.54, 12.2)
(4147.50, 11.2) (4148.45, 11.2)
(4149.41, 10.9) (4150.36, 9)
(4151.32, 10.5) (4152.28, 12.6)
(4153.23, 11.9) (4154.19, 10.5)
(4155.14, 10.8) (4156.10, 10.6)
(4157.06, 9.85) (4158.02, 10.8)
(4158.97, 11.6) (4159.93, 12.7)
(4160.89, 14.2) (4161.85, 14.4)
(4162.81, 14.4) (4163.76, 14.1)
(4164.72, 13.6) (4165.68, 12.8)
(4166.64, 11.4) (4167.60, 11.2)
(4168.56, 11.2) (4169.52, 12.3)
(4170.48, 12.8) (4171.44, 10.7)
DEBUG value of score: 1.52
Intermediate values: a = 11.10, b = 11.3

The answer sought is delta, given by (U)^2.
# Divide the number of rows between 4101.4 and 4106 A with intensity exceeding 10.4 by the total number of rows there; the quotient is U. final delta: 0.0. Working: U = 0.20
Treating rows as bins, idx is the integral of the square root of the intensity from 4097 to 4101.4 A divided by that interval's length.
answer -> 3.00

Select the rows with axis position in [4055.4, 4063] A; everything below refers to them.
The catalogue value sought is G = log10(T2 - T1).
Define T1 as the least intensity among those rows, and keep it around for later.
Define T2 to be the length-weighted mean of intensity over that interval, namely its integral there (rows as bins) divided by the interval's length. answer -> 0.38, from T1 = 8.28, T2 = 10.7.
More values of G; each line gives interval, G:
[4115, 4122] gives -0.15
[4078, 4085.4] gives 0.14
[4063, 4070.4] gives -0.29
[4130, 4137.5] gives 0.18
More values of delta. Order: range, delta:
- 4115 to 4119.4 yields 1.0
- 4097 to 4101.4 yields 0.0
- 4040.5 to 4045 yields 1.0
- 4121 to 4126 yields 1.0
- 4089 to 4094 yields 0.4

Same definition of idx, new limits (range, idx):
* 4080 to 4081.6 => 3.38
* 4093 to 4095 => 3.21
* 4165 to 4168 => 3.45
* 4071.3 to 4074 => 3.31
